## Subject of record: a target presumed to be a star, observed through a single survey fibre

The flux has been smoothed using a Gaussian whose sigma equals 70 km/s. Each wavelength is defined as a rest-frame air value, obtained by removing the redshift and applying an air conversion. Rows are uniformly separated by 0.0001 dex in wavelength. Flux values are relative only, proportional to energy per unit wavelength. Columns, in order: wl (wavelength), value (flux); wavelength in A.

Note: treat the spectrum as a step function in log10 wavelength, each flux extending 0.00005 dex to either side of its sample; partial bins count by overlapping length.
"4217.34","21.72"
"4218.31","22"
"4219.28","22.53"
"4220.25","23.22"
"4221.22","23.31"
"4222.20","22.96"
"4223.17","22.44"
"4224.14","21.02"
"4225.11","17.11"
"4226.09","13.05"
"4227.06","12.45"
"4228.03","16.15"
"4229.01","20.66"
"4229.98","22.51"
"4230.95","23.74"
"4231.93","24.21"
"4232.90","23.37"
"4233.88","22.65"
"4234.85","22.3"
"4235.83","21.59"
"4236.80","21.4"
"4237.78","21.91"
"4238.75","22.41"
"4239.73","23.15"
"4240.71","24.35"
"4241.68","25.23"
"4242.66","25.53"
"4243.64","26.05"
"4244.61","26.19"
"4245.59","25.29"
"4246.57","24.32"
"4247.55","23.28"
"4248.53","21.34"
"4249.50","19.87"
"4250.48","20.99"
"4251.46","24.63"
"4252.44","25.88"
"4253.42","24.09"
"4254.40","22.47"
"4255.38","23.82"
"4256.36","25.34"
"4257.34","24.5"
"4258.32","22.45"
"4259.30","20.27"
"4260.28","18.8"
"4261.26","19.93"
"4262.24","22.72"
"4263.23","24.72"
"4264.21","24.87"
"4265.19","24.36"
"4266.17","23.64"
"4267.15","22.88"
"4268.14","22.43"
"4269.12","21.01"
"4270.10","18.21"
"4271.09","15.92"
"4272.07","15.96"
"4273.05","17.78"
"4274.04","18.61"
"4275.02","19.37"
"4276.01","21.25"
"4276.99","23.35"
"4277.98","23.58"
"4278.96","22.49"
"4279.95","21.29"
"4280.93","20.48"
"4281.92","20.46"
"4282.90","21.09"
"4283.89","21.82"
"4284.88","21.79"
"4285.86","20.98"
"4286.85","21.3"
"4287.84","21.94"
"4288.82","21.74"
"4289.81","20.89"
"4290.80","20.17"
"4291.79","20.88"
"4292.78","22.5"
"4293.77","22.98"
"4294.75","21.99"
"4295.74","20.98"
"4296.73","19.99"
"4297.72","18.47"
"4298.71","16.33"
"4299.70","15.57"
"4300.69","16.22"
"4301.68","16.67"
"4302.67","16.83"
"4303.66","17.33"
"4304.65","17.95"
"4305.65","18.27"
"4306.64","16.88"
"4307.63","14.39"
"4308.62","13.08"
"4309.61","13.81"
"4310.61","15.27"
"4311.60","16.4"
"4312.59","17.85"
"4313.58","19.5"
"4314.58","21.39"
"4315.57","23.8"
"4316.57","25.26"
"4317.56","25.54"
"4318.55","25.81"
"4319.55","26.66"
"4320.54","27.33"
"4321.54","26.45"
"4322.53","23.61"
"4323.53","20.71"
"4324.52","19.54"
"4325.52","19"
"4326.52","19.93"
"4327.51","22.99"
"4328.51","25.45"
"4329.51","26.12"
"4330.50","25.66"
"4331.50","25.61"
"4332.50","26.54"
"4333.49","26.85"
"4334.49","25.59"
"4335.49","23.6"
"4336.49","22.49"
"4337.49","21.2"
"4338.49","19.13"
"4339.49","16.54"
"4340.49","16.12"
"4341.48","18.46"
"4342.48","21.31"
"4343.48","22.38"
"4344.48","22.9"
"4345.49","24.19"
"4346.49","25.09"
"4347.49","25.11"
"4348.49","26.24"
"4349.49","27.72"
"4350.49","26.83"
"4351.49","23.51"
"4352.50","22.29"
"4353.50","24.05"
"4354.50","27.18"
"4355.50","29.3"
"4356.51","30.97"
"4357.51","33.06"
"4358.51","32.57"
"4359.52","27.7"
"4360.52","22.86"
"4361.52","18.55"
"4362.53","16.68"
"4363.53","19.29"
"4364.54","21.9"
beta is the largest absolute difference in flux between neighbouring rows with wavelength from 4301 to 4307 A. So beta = 1.4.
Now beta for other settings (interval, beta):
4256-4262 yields 2.2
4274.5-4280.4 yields 2.1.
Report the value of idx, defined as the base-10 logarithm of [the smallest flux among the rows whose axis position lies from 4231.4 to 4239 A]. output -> 1.33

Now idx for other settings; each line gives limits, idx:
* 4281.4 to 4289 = 1.31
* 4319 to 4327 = 1.28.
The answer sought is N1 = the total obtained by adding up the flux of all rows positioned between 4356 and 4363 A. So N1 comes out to 182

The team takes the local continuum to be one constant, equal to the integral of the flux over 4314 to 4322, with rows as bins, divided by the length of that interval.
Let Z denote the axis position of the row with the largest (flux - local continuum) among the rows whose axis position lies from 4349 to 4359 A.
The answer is 4357.51 A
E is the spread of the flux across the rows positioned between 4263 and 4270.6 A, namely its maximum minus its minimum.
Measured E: 6.7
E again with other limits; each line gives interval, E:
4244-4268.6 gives 7.4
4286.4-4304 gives 7.4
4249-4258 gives 6.0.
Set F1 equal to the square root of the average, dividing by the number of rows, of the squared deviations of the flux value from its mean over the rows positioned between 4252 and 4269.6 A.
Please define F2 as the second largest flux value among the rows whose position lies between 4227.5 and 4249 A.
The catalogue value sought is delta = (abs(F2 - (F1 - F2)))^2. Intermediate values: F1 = 1.9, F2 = 26.05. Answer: 2518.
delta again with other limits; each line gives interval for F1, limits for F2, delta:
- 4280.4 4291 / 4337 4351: 2816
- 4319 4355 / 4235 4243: 2240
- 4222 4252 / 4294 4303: 1494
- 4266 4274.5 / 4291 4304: 1782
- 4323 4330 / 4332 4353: 2601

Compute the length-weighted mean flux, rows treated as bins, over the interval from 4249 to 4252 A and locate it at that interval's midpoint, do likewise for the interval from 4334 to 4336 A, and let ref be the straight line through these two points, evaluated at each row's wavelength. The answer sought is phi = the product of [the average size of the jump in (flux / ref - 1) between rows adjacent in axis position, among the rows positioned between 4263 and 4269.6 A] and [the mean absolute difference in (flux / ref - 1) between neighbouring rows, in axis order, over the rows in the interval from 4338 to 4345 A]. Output 0.0020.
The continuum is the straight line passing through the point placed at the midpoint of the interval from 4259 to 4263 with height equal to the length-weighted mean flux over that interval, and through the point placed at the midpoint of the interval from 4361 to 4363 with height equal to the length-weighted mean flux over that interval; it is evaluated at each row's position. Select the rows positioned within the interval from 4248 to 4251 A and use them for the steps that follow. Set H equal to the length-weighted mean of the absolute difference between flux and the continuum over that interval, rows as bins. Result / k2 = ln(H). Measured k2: -0.62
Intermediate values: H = 0.5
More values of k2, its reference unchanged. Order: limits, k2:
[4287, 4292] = 0.27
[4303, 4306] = 0.48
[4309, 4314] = 1.06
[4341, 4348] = 1.52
